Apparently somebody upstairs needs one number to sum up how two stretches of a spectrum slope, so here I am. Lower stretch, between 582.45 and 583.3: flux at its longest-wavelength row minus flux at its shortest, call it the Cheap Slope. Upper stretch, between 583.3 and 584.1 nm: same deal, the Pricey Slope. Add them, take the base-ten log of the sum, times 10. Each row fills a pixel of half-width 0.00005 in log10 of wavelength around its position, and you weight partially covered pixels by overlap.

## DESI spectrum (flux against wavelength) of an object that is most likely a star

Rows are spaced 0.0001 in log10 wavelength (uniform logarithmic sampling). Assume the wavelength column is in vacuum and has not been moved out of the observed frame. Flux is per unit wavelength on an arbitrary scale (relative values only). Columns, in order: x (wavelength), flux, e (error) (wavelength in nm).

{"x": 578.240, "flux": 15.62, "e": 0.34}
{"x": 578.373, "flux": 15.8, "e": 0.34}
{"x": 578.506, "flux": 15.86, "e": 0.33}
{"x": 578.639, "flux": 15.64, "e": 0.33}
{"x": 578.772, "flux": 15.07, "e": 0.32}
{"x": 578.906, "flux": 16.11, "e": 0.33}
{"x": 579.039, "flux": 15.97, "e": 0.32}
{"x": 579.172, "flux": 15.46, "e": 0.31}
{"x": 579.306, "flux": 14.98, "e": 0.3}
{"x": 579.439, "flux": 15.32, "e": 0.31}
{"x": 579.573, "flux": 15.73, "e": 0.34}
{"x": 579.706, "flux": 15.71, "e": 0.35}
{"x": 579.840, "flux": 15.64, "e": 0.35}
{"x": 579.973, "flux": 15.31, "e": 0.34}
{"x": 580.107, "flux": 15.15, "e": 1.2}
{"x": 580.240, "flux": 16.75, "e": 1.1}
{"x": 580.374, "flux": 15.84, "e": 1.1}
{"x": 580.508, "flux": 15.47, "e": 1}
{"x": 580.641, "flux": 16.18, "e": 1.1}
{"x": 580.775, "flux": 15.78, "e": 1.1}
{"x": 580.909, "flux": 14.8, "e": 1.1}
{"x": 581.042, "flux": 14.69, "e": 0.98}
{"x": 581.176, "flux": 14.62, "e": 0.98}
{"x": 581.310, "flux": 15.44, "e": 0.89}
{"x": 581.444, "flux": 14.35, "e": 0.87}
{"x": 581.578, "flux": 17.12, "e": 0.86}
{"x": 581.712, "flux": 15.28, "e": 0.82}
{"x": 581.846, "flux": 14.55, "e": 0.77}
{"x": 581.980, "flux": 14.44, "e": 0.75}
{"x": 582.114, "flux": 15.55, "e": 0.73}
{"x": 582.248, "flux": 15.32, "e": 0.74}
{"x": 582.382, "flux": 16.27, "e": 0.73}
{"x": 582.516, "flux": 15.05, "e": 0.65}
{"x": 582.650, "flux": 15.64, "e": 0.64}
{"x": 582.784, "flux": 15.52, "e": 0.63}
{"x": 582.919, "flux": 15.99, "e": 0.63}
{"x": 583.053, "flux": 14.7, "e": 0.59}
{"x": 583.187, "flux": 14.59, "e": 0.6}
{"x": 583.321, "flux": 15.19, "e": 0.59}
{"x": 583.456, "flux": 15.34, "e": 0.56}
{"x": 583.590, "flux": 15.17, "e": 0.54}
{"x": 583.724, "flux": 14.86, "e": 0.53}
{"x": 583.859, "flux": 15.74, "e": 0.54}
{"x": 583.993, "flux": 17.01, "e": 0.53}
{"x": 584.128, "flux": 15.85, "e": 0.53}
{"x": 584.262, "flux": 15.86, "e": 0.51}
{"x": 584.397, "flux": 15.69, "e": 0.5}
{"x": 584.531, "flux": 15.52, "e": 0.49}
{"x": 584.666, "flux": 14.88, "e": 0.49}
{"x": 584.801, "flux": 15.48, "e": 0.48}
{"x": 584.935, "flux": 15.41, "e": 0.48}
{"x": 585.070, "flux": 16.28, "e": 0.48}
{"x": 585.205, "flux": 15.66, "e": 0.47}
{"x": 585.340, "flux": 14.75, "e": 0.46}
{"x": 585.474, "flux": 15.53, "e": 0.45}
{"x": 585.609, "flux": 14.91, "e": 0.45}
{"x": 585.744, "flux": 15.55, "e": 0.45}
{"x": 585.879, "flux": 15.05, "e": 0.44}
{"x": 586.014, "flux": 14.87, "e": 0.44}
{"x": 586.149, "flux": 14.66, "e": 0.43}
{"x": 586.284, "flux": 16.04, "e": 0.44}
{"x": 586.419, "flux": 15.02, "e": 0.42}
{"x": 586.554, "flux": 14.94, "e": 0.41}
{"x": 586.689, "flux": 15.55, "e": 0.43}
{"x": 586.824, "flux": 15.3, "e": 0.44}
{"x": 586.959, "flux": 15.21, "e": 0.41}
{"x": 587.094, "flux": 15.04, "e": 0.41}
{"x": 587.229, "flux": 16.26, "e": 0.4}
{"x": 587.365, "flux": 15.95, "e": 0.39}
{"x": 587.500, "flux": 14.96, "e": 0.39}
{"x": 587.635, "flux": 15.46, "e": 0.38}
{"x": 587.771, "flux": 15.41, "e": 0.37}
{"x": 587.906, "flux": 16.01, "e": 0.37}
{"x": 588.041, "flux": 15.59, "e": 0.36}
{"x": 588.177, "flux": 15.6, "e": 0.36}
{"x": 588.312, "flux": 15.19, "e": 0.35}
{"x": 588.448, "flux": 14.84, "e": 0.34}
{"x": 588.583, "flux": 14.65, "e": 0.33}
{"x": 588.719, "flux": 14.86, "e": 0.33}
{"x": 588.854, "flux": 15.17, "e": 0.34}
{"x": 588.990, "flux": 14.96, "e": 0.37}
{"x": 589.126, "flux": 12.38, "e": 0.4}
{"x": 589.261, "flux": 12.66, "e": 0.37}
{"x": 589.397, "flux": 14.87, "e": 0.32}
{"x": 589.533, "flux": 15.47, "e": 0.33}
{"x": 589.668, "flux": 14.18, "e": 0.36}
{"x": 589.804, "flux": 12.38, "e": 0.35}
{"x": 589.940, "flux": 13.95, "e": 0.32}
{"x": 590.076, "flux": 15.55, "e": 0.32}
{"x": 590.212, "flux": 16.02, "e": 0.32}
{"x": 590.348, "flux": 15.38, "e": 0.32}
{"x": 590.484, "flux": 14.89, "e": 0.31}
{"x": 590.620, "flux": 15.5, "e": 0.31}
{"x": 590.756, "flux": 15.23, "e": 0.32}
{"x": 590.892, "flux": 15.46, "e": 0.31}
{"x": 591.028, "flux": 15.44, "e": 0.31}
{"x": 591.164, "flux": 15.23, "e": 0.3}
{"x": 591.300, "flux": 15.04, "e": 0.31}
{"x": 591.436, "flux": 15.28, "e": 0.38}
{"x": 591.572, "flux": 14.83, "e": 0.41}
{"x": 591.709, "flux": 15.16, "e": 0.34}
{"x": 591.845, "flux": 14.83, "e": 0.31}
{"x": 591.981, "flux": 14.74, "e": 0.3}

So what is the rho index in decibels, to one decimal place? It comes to 1.3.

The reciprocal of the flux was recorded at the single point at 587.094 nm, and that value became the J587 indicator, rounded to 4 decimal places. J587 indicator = 0.0665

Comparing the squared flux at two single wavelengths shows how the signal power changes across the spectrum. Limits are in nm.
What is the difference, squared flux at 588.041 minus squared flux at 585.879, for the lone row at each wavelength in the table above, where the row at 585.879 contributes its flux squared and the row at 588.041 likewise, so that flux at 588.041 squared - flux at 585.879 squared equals 17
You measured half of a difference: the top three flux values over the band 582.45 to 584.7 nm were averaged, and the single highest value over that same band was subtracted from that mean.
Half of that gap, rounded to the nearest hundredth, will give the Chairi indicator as -0.36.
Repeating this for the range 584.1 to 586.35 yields -0.11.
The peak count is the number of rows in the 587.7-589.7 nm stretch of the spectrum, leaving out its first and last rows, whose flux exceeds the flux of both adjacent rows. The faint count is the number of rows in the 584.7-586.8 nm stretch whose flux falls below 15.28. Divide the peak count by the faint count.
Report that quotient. 0.57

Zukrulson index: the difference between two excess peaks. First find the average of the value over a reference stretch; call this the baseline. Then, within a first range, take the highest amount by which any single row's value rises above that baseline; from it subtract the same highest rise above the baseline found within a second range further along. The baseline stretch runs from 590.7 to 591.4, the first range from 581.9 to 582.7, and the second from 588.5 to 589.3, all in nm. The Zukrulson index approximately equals 1.1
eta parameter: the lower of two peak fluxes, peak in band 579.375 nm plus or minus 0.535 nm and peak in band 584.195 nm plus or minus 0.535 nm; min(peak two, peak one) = 16.1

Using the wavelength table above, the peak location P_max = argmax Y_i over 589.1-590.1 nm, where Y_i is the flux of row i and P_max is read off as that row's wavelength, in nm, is 590.076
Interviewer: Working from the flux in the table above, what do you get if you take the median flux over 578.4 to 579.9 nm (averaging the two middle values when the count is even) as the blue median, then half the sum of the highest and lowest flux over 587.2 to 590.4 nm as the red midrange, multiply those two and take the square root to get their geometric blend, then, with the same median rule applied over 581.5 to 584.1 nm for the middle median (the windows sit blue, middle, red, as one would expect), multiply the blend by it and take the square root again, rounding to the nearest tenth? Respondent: 15.1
